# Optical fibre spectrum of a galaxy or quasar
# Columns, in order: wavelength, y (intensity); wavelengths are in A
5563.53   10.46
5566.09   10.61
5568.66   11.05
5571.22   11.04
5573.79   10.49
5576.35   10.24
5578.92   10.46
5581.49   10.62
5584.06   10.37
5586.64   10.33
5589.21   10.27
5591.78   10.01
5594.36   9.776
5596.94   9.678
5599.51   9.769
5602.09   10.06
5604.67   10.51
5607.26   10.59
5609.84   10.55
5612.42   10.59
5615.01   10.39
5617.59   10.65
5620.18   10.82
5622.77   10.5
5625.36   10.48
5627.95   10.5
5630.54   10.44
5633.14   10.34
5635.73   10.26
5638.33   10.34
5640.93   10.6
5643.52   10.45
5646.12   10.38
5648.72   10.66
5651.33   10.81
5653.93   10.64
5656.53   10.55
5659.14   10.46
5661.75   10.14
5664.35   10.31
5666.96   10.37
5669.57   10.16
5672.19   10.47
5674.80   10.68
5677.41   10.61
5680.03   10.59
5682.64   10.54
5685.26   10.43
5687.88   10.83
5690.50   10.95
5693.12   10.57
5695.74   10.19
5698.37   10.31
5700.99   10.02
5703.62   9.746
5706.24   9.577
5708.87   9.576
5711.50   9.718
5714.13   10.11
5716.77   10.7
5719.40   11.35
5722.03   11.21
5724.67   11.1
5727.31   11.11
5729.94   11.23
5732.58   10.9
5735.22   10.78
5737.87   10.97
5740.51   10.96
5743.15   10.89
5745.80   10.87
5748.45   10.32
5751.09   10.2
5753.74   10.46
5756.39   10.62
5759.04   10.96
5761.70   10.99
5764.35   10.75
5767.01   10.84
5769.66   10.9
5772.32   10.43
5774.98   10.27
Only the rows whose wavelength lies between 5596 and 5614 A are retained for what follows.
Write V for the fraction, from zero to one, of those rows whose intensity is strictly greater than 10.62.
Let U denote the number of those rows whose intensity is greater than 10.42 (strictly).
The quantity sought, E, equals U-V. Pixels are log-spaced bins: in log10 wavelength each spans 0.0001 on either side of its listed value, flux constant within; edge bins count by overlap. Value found 4.0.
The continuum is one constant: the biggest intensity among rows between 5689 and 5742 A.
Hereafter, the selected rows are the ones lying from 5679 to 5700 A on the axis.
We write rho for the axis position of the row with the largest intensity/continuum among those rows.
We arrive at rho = 5690.50 A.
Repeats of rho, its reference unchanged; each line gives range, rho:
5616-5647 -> 5620.18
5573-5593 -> 5581.49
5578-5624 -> 5620.18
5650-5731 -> 5719.40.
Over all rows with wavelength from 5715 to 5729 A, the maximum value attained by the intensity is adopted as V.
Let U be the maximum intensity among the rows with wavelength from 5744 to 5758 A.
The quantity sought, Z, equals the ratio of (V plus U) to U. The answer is 2.04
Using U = 10.87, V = 11.35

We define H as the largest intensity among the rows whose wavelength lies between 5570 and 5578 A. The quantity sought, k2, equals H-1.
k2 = 10.0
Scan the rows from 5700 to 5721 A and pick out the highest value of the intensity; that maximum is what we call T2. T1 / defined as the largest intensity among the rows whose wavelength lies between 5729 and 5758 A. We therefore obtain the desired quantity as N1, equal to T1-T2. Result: -0.12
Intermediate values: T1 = 11.23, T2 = 11.35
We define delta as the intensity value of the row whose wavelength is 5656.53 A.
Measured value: 10.55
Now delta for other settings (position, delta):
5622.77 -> 10.5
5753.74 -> 10.46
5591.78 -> 10.01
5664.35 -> 10.31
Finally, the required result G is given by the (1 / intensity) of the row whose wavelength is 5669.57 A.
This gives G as 0.098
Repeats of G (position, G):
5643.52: 0.096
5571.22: 0.091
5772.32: 0.096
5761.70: 0.091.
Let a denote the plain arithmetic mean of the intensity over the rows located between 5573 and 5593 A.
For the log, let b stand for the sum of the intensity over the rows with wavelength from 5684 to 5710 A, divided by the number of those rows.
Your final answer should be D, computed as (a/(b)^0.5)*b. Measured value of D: 33.1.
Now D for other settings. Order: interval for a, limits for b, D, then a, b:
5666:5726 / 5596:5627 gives 33.6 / 10.4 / 10.4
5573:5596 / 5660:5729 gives 33.2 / 10.3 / 10.4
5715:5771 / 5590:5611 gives 34.6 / 10.9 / 10.1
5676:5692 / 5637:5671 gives 34.5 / 10.7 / 10.5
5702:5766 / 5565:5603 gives 34.1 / 10.6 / 10.3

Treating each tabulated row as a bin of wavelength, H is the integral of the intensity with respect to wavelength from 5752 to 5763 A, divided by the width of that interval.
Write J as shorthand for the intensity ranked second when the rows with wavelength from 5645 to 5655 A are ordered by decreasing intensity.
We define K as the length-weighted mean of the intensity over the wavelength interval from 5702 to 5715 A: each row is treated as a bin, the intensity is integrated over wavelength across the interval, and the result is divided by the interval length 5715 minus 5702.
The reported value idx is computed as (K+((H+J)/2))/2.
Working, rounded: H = 10.7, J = 10.66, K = 9.7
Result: 10.22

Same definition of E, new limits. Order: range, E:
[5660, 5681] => 3.9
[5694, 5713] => 0.0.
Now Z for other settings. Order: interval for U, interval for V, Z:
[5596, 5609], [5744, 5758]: 2.03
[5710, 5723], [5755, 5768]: 1.97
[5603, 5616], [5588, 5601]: 1.97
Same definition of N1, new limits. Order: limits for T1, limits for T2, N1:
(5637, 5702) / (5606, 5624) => 0.13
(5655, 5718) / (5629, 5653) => 0.14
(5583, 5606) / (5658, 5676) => -0.17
